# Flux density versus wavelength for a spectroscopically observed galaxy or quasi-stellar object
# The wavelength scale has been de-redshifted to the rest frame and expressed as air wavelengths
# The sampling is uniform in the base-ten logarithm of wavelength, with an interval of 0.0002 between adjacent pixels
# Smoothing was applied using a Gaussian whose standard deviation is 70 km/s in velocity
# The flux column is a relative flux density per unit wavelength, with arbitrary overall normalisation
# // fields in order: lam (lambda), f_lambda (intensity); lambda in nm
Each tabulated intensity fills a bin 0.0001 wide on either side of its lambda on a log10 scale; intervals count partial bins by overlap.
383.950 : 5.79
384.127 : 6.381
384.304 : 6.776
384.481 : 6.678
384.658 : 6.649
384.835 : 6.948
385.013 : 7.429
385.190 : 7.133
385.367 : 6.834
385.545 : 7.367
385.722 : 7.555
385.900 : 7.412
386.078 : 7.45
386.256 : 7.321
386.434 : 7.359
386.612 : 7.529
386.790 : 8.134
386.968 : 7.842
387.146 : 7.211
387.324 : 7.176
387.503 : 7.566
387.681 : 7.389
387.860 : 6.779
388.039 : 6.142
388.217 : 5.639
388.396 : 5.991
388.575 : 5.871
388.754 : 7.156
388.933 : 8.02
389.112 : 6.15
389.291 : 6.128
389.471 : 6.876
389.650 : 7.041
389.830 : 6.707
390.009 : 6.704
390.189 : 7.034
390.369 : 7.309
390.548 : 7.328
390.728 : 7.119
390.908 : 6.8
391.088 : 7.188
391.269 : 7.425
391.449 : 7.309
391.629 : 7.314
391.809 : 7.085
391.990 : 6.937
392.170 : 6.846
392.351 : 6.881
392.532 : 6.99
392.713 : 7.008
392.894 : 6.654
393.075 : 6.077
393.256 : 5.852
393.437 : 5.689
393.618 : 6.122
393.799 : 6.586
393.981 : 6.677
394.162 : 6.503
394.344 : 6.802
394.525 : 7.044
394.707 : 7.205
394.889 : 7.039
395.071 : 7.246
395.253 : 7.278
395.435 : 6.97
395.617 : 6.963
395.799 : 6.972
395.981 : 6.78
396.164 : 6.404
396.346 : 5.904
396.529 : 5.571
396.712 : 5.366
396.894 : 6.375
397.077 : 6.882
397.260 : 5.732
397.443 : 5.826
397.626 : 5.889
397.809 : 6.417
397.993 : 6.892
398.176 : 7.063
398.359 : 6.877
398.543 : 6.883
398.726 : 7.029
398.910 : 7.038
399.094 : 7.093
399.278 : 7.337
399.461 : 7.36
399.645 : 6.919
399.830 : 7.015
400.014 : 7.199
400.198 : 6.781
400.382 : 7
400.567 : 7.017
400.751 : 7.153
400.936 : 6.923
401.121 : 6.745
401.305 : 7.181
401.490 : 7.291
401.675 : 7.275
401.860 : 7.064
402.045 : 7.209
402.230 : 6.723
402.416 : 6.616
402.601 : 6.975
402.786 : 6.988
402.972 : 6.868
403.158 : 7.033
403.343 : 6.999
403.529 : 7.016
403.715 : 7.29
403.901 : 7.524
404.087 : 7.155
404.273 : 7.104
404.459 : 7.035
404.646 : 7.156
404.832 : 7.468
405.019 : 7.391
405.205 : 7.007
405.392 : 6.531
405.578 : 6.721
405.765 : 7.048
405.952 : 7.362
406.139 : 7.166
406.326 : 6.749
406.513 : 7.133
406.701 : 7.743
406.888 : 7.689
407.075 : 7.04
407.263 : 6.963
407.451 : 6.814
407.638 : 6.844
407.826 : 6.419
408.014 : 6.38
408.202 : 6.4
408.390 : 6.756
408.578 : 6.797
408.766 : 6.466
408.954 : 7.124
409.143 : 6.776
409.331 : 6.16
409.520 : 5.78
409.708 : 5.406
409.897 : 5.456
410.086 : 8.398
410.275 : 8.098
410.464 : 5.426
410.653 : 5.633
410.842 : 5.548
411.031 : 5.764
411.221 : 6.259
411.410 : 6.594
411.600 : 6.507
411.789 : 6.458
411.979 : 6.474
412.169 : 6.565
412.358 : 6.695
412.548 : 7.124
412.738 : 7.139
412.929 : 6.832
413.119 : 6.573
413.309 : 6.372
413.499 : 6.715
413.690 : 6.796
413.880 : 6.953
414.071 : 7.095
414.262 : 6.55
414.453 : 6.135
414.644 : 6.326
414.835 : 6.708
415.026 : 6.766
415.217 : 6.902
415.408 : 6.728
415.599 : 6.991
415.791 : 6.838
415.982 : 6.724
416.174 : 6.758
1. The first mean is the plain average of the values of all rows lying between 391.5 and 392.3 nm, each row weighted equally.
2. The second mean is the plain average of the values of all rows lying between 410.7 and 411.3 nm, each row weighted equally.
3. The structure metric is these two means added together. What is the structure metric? 12.9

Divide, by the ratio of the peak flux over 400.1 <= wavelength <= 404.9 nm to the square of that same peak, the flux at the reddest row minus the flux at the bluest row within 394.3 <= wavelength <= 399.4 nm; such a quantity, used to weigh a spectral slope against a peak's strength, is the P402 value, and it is 4.0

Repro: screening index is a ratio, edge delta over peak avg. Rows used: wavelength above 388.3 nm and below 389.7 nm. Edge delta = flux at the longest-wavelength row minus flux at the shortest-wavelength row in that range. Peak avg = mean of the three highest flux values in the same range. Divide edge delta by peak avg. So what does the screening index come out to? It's 0.14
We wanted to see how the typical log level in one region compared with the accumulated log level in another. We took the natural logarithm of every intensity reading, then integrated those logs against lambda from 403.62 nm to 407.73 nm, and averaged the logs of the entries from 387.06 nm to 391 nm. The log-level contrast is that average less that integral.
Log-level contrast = -6.15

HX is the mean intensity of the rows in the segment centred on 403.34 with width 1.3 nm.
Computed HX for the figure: 7.10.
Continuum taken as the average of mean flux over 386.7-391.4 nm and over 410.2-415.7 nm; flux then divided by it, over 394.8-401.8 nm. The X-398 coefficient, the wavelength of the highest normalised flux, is 399.461 nm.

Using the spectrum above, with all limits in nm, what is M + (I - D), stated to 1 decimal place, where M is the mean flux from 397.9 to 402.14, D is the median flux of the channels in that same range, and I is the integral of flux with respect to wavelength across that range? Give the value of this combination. 29.9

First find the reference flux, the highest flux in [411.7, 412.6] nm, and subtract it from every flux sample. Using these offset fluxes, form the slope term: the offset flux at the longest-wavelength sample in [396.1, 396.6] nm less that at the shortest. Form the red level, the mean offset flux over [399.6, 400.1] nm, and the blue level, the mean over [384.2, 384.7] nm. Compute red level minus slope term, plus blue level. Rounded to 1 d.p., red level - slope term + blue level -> 0.3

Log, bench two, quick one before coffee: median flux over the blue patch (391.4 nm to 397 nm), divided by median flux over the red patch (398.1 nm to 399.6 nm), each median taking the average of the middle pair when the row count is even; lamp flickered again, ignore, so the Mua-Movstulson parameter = 0.97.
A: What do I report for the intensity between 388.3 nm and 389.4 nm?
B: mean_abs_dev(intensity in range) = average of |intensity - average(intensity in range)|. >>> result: 0.69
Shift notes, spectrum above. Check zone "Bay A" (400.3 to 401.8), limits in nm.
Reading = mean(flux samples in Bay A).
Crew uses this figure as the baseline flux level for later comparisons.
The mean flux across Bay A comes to 7.07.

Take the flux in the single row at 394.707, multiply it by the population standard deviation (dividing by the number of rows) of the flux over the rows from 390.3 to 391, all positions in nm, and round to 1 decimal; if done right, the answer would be 1.5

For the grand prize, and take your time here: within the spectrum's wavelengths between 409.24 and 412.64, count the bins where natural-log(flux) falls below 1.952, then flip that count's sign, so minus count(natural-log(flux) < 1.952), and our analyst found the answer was -15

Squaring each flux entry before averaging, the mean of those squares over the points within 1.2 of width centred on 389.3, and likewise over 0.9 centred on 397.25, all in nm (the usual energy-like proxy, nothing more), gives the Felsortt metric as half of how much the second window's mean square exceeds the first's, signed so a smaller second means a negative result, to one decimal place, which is -4.8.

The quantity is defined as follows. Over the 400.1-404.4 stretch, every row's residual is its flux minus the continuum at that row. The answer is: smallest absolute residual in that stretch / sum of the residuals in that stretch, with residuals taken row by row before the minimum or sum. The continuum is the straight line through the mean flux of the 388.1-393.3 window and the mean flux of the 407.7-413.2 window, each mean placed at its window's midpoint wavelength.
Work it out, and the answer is 0.000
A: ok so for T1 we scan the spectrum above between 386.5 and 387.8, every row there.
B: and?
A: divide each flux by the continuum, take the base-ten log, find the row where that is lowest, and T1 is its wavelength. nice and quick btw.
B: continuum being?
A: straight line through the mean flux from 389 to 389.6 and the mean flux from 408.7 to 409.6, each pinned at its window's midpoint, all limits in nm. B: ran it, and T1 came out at 387.324 nm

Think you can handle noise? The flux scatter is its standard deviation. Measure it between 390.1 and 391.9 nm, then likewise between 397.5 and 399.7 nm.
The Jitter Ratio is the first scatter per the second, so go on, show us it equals 0.46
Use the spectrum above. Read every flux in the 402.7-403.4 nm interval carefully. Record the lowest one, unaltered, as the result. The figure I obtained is 6.868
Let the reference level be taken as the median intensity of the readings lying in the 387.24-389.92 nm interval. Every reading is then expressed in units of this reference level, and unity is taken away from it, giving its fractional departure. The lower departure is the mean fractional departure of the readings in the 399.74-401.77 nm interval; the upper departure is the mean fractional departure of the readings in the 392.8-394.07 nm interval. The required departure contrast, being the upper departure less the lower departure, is -0.12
